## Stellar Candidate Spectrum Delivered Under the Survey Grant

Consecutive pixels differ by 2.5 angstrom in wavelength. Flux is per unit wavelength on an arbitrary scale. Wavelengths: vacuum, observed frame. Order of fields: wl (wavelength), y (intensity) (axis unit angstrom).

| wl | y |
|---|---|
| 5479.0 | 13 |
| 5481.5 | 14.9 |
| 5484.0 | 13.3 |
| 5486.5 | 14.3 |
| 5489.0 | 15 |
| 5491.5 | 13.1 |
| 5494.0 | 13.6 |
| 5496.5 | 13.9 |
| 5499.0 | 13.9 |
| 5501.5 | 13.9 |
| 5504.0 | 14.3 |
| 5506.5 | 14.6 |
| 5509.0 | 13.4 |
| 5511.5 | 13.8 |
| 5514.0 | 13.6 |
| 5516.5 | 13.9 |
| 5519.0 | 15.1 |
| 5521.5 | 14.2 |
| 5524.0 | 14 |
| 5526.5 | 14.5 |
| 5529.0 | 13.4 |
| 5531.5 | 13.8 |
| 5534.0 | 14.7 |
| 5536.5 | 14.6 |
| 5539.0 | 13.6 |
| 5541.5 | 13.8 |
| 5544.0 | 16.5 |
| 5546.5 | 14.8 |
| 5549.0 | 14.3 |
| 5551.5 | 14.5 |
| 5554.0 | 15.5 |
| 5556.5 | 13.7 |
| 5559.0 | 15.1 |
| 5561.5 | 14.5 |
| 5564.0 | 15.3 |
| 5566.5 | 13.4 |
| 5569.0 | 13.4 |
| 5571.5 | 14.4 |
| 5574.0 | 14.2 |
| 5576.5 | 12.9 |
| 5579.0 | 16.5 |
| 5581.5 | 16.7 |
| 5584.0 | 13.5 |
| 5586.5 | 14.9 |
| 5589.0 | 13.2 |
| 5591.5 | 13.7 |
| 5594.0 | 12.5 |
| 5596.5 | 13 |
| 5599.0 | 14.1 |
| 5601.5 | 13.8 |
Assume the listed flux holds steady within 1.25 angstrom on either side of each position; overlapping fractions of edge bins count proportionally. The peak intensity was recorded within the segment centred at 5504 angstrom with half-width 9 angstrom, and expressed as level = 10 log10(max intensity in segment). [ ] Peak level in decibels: 11.6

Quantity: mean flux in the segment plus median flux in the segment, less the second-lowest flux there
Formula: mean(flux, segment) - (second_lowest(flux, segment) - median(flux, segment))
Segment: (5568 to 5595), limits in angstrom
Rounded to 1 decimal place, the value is 15.0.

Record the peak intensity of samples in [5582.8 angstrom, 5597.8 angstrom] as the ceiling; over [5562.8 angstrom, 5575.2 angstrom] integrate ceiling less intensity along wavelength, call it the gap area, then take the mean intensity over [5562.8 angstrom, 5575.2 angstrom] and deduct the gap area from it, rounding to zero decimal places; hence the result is 5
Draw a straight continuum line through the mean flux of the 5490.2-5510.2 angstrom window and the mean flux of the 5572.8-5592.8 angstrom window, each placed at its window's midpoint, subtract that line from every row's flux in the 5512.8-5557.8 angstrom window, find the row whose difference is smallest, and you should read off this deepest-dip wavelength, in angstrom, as 5529.0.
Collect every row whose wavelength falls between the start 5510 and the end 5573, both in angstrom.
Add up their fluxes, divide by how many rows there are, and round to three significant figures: 14.3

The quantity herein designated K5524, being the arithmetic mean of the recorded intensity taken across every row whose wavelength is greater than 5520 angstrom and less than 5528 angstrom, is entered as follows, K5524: 14.2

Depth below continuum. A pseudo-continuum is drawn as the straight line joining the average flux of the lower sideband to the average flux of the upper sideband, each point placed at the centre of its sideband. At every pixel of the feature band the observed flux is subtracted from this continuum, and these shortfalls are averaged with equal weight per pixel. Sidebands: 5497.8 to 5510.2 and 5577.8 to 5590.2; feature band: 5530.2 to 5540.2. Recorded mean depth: 0.21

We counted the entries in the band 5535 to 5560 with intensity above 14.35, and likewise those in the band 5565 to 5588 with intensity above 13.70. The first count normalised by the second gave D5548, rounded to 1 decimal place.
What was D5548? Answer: 1.2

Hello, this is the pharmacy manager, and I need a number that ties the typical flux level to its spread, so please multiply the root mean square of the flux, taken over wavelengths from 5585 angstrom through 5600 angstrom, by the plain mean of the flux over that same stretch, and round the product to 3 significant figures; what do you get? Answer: 184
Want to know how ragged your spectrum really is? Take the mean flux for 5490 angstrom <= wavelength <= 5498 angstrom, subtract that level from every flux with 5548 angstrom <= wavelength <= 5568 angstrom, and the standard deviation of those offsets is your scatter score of 0.7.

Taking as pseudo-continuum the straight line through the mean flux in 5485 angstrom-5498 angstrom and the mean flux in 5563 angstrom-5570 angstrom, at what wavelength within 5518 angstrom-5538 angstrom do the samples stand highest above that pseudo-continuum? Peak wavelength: 5519.0 angstrom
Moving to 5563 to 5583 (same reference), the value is 5581.5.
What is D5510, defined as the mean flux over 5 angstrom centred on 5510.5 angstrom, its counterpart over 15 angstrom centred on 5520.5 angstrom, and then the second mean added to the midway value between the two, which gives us 28.1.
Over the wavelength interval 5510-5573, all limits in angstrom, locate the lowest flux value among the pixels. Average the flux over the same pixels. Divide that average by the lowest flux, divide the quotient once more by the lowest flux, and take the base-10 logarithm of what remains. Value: -1.10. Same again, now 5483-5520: -1.09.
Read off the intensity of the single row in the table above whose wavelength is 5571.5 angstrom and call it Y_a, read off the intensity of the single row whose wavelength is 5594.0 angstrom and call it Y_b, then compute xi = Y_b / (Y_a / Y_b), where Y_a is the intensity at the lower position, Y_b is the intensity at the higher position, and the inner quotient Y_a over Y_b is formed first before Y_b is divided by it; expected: 10.9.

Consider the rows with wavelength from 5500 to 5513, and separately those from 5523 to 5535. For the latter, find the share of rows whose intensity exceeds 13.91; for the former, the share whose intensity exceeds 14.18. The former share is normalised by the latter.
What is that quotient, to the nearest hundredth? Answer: 0.67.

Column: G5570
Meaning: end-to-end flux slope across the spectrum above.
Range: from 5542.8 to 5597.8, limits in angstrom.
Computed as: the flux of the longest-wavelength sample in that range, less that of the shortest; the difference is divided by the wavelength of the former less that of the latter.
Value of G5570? -0.067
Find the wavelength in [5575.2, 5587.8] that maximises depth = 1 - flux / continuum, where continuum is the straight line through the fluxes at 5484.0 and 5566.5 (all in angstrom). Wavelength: 5576.5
